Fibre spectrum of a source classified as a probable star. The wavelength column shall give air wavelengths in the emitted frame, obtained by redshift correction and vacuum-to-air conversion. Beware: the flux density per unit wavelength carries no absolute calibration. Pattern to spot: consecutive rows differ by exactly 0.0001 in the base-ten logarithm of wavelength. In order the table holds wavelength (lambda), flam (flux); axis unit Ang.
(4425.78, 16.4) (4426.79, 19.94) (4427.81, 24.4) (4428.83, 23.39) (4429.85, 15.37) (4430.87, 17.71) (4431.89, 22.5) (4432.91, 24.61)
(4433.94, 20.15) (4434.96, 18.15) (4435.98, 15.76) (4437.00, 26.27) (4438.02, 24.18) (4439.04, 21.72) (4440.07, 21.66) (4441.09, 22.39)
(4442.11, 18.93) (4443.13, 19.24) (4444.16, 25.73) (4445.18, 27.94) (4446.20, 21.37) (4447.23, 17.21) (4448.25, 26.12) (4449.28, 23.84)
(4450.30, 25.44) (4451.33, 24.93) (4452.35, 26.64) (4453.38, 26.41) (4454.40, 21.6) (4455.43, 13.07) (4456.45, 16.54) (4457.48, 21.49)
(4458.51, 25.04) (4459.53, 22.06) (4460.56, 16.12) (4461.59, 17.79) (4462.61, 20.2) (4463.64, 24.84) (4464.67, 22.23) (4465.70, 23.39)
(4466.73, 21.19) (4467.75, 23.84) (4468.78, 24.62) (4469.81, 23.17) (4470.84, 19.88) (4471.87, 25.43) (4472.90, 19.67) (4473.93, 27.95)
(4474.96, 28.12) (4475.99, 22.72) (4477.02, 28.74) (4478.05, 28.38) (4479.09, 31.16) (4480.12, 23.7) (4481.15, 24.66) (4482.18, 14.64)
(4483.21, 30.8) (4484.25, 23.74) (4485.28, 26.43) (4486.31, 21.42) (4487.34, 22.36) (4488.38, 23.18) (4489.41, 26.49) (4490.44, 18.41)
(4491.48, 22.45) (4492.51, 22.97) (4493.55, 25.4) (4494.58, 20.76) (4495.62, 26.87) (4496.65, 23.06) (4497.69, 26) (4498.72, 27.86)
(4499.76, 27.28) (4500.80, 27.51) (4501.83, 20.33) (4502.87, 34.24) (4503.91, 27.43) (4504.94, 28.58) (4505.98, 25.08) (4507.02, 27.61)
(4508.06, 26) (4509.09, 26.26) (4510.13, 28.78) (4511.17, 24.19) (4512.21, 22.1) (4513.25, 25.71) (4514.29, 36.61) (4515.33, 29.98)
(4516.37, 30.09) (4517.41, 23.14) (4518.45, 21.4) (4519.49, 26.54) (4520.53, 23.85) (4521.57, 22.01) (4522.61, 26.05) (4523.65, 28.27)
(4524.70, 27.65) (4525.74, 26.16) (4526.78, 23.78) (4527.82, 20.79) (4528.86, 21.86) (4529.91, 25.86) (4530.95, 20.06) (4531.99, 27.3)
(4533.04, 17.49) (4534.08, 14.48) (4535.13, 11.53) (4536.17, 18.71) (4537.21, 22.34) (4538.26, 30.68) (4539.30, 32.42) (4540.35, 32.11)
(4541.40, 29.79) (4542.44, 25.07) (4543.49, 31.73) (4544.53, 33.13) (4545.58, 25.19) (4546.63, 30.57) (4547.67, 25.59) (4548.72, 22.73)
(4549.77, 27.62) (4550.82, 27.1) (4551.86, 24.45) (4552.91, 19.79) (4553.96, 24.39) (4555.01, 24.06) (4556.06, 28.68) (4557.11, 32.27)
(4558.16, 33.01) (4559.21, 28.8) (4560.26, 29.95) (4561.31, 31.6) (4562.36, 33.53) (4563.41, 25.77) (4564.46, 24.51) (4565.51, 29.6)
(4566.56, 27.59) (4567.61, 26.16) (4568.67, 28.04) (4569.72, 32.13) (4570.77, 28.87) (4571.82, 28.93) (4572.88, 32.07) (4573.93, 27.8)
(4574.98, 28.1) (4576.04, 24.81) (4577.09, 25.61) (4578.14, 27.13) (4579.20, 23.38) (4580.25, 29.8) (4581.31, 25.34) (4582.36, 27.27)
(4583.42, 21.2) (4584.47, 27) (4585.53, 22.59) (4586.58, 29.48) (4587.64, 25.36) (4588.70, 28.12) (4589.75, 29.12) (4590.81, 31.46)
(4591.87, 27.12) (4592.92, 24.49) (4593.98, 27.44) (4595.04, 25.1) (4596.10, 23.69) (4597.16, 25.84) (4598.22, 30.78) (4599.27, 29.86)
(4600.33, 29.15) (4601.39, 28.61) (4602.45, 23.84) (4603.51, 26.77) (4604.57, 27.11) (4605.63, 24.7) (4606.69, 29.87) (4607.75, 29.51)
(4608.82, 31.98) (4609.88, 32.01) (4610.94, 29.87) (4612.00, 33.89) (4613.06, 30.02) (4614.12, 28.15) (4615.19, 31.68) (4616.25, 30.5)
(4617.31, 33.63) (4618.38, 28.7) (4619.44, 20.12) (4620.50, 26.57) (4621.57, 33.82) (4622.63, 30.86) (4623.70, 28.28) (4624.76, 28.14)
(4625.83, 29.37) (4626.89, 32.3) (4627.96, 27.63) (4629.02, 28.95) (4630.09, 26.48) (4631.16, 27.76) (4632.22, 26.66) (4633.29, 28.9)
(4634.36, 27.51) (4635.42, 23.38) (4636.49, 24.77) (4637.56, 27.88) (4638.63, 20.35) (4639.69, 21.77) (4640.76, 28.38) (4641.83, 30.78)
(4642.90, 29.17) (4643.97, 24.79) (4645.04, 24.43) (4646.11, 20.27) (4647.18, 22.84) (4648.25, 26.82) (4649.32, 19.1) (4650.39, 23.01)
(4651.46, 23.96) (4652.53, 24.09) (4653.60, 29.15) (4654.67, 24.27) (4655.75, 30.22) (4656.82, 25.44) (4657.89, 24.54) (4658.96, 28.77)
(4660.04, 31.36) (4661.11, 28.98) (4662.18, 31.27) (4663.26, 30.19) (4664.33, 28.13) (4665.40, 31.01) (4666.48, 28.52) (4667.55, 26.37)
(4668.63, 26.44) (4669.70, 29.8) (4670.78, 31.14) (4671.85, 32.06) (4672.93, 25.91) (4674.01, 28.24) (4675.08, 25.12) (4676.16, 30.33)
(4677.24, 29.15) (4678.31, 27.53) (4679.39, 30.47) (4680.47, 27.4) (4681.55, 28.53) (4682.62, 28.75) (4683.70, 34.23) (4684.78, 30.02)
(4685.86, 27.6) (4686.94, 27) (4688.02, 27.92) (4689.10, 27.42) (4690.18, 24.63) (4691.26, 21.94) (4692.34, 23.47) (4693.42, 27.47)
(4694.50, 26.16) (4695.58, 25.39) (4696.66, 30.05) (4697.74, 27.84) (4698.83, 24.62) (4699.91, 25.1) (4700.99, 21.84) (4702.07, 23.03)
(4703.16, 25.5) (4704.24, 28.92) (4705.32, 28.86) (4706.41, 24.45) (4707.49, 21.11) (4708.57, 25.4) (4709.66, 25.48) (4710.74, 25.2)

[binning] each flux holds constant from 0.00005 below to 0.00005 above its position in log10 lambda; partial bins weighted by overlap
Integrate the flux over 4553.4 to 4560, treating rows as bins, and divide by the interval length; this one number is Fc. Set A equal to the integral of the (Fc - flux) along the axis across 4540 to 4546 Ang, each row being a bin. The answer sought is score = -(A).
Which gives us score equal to 6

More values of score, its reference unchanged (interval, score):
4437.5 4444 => -45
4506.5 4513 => -18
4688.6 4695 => -22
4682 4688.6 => 5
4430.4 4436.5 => -53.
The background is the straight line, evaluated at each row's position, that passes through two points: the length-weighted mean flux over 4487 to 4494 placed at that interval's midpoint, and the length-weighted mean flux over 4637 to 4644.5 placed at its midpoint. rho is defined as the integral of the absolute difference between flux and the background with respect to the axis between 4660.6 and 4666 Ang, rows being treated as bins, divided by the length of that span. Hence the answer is 3.3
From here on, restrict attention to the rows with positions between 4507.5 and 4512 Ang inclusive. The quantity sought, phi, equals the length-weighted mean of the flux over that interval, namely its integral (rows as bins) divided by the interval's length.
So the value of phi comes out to 26.0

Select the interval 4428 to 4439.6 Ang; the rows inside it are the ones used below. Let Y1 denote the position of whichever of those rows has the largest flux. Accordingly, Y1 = 4437.00 Ang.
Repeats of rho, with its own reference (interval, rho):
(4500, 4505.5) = 5.4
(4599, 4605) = 2.7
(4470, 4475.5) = 3.6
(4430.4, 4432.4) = 2.4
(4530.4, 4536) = 7.0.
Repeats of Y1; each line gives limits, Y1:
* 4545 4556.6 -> 4546.63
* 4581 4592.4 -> 4590.81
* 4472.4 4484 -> 4479.09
